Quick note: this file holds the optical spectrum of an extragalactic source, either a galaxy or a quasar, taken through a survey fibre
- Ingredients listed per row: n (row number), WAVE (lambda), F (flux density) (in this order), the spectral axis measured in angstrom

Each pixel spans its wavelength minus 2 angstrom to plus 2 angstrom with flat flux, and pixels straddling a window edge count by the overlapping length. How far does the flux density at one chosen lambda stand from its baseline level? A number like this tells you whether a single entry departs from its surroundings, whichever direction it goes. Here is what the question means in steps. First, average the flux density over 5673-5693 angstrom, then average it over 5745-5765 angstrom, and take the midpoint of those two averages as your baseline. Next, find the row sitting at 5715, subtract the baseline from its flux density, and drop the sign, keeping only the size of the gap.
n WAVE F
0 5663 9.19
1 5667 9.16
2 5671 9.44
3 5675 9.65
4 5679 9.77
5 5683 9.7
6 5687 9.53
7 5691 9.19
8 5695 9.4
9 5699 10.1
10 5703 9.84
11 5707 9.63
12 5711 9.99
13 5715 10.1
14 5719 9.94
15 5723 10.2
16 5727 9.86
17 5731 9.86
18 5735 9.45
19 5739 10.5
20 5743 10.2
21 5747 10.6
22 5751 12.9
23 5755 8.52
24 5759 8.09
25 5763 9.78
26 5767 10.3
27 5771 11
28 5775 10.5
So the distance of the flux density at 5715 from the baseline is 0.33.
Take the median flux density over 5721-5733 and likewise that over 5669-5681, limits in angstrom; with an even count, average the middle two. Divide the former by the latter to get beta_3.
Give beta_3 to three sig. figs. 1.02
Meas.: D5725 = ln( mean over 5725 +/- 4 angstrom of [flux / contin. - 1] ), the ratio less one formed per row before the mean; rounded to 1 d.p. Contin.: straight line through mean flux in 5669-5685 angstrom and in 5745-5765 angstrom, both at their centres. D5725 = -4.0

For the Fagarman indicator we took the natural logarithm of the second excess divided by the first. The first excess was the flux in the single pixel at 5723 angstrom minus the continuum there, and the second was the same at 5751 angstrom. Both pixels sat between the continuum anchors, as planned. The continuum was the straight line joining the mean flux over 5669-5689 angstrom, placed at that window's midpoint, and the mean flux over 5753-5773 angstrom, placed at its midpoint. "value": 1.7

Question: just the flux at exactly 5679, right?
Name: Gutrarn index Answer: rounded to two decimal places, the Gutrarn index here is 9.77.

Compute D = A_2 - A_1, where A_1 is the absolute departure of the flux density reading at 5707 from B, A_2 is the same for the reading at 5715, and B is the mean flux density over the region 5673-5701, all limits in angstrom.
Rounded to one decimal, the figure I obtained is 0.5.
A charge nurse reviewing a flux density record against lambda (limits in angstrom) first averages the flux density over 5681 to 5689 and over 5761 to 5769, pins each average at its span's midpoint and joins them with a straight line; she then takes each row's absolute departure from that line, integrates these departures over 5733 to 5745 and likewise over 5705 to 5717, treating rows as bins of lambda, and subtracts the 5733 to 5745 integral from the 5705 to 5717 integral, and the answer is -2.6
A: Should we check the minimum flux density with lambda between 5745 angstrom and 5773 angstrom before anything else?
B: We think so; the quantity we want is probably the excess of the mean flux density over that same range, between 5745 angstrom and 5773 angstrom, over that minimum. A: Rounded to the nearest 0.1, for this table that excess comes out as 2.1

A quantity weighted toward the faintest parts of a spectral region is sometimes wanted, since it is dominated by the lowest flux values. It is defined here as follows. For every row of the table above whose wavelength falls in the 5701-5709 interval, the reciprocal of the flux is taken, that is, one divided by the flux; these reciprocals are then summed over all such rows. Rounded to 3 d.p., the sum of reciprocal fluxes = 0.205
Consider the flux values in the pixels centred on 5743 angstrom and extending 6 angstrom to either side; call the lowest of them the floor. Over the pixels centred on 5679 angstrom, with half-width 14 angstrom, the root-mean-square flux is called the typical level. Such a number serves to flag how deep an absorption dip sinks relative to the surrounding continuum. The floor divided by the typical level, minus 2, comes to -0.93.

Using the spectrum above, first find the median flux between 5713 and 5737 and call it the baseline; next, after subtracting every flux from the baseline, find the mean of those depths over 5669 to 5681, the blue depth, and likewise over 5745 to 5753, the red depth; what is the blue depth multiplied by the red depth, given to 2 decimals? -0.52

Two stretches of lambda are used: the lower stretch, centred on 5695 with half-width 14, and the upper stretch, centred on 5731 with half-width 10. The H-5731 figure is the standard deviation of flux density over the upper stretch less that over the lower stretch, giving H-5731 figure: 0.1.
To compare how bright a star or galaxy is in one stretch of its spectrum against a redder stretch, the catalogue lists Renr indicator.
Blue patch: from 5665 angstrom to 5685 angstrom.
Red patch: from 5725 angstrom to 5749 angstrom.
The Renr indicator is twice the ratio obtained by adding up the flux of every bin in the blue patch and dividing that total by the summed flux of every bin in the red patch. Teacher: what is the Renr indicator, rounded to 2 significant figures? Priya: 1.6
